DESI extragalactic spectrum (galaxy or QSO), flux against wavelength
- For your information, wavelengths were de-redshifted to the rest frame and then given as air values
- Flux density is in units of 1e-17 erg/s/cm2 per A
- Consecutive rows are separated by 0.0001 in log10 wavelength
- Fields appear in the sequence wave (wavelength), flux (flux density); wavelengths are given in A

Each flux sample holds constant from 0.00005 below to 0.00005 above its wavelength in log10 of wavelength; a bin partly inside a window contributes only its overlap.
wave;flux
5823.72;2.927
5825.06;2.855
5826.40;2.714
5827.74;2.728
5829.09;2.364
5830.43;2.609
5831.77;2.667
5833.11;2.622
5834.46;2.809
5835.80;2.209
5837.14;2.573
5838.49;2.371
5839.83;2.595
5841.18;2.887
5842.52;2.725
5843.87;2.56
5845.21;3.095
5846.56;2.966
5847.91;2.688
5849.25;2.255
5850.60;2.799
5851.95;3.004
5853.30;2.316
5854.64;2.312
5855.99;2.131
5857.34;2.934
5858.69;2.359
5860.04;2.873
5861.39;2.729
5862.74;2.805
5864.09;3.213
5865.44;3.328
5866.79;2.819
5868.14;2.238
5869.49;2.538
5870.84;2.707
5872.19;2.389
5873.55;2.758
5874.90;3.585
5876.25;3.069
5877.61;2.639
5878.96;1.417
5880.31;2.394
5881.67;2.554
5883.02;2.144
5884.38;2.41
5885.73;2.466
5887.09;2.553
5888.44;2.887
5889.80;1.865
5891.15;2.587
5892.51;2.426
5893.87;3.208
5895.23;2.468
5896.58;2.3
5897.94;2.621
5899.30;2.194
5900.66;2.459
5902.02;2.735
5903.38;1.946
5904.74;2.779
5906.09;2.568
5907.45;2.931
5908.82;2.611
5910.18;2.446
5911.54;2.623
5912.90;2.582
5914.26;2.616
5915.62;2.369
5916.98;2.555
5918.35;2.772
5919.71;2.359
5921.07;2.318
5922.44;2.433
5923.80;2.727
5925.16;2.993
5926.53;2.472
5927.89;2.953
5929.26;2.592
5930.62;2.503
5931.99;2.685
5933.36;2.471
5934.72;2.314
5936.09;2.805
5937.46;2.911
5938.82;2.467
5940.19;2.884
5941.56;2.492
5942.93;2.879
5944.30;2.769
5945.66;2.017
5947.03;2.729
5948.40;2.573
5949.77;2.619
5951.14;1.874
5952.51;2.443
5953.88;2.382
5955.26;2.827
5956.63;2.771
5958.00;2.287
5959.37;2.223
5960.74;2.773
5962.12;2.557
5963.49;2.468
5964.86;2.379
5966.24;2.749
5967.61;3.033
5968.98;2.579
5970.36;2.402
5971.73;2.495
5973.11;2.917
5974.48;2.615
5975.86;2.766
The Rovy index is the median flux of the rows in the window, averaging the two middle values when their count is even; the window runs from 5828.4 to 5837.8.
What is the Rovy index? 2.61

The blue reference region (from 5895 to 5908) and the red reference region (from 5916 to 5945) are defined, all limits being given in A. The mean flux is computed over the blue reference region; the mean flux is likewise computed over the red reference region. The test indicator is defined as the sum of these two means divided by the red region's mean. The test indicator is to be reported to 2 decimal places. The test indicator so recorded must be 1.95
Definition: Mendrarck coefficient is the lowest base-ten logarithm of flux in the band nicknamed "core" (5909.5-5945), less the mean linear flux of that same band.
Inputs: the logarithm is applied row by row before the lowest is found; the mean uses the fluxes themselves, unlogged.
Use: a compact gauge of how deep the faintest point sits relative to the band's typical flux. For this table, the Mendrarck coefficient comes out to -2.25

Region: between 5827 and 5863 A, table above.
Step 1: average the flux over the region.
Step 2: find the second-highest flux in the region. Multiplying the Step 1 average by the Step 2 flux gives 7.9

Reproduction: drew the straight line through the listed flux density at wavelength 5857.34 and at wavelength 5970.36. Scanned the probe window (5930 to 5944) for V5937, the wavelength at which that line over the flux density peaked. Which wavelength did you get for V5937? 5934.72 A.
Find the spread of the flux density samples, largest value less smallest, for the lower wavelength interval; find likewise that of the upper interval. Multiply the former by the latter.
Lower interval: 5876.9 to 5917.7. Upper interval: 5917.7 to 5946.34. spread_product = 1.7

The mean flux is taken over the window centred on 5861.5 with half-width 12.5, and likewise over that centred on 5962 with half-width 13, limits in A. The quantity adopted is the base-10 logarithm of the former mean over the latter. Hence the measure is 0.019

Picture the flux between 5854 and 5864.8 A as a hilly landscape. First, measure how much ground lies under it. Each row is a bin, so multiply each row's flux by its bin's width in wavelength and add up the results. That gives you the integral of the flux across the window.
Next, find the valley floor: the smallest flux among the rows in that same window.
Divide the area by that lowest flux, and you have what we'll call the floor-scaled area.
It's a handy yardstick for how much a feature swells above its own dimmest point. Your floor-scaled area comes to 13.5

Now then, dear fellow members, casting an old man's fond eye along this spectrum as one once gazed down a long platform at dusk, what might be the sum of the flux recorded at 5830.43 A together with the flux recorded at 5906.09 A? 5.18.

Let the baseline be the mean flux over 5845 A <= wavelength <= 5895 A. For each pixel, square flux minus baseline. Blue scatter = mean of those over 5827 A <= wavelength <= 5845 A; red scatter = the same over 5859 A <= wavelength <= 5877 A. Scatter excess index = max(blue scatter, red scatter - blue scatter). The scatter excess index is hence 0.14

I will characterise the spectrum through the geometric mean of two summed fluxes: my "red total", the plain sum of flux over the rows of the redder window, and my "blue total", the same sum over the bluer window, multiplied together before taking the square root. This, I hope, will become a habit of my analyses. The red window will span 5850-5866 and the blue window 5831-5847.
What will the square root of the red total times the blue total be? 32.4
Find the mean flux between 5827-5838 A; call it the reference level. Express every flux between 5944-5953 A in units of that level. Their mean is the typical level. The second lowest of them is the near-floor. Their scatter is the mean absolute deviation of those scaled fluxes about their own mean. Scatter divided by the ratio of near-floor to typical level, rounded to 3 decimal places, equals 0.130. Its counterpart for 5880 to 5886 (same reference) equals 0.039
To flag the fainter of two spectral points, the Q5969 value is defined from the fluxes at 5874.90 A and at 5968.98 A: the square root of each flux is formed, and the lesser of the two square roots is 1.61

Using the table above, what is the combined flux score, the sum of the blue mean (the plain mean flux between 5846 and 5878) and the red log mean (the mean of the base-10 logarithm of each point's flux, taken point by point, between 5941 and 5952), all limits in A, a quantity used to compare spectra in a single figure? 3.12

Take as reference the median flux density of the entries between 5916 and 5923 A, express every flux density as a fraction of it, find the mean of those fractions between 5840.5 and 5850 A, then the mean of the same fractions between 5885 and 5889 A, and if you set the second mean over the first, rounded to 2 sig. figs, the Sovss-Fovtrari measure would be 0.96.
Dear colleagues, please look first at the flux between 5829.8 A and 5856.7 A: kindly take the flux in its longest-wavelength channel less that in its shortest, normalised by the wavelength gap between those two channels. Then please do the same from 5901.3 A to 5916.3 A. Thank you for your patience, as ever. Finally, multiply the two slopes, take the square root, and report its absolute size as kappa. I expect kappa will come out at 0.022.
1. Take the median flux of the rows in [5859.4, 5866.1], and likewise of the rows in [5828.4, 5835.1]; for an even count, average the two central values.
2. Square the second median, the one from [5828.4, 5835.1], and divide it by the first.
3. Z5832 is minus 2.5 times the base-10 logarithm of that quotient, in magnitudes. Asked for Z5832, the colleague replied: -0.95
